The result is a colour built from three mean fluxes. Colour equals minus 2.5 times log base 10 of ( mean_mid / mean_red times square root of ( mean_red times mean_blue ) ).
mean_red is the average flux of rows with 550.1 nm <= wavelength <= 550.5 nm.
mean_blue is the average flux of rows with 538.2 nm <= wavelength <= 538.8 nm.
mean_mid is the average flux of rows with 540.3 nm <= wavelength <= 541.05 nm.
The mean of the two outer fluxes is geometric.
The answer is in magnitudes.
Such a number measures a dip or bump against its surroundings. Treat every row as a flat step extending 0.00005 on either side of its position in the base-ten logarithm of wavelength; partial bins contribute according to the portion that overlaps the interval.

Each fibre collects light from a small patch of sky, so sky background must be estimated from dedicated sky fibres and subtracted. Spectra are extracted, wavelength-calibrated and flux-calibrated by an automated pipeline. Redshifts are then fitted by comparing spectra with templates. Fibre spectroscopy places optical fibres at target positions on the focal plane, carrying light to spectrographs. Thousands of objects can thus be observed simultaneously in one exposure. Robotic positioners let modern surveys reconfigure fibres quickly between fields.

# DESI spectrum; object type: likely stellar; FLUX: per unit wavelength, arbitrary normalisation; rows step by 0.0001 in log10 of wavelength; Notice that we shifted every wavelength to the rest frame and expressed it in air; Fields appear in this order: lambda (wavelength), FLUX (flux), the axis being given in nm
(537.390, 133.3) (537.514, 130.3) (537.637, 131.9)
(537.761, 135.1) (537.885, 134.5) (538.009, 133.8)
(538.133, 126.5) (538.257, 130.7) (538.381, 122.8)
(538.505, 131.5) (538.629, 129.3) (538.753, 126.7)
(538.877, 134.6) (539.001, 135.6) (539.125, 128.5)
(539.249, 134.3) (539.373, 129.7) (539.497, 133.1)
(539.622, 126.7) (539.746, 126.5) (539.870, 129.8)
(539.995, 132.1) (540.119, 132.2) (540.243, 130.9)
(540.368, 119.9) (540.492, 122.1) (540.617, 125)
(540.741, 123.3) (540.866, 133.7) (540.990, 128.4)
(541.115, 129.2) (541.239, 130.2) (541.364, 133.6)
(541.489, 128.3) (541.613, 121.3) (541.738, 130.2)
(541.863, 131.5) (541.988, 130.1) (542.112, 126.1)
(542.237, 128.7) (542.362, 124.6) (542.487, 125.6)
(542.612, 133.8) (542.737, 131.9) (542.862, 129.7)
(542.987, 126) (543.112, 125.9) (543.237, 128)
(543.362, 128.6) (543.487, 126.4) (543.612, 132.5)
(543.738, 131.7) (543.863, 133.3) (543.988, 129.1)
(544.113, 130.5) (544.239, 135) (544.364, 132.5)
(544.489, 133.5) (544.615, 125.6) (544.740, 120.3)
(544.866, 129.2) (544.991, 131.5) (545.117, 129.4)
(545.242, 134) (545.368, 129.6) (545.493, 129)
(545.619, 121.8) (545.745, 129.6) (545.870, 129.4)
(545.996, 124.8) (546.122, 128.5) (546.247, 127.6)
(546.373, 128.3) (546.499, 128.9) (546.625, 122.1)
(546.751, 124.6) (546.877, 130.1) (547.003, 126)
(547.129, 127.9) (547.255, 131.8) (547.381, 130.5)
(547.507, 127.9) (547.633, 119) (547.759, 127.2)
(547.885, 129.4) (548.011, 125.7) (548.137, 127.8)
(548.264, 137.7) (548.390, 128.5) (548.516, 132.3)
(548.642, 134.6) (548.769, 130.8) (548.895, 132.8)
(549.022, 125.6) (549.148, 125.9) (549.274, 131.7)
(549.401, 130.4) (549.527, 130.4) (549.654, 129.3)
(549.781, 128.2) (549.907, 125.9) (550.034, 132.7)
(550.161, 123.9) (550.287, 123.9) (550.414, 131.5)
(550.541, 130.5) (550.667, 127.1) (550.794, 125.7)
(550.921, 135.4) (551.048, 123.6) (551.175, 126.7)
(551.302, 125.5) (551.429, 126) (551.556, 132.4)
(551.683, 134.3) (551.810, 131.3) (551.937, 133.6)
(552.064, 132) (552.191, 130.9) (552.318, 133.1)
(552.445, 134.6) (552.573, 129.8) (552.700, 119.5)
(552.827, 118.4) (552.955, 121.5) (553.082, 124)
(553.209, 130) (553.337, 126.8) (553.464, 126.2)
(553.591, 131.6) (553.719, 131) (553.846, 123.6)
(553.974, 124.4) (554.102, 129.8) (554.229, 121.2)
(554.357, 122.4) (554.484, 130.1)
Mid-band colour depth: -5.25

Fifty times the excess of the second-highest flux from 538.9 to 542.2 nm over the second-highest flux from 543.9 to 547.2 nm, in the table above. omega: 15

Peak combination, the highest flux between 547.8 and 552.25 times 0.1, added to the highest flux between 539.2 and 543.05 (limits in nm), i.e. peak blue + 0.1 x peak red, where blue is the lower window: 148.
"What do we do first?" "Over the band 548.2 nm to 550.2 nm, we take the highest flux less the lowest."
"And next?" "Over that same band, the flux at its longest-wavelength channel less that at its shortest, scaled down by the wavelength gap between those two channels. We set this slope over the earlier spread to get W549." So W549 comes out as -0.53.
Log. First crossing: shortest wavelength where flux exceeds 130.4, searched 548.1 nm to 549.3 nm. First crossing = 548.264 nm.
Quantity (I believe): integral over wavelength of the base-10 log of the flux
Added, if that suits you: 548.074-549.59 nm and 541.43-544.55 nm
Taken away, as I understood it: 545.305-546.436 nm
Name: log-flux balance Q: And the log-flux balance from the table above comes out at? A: 7.4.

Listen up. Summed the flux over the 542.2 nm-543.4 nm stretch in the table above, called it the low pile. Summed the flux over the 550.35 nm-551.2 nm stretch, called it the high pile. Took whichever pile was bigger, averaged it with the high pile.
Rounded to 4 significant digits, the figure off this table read 1092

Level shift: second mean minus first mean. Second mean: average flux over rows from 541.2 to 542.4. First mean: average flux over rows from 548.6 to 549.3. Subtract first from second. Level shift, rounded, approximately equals -2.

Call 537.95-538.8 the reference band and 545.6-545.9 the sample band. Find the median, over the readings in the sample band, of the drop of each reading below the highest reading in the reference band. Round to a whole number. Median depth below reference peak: 4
